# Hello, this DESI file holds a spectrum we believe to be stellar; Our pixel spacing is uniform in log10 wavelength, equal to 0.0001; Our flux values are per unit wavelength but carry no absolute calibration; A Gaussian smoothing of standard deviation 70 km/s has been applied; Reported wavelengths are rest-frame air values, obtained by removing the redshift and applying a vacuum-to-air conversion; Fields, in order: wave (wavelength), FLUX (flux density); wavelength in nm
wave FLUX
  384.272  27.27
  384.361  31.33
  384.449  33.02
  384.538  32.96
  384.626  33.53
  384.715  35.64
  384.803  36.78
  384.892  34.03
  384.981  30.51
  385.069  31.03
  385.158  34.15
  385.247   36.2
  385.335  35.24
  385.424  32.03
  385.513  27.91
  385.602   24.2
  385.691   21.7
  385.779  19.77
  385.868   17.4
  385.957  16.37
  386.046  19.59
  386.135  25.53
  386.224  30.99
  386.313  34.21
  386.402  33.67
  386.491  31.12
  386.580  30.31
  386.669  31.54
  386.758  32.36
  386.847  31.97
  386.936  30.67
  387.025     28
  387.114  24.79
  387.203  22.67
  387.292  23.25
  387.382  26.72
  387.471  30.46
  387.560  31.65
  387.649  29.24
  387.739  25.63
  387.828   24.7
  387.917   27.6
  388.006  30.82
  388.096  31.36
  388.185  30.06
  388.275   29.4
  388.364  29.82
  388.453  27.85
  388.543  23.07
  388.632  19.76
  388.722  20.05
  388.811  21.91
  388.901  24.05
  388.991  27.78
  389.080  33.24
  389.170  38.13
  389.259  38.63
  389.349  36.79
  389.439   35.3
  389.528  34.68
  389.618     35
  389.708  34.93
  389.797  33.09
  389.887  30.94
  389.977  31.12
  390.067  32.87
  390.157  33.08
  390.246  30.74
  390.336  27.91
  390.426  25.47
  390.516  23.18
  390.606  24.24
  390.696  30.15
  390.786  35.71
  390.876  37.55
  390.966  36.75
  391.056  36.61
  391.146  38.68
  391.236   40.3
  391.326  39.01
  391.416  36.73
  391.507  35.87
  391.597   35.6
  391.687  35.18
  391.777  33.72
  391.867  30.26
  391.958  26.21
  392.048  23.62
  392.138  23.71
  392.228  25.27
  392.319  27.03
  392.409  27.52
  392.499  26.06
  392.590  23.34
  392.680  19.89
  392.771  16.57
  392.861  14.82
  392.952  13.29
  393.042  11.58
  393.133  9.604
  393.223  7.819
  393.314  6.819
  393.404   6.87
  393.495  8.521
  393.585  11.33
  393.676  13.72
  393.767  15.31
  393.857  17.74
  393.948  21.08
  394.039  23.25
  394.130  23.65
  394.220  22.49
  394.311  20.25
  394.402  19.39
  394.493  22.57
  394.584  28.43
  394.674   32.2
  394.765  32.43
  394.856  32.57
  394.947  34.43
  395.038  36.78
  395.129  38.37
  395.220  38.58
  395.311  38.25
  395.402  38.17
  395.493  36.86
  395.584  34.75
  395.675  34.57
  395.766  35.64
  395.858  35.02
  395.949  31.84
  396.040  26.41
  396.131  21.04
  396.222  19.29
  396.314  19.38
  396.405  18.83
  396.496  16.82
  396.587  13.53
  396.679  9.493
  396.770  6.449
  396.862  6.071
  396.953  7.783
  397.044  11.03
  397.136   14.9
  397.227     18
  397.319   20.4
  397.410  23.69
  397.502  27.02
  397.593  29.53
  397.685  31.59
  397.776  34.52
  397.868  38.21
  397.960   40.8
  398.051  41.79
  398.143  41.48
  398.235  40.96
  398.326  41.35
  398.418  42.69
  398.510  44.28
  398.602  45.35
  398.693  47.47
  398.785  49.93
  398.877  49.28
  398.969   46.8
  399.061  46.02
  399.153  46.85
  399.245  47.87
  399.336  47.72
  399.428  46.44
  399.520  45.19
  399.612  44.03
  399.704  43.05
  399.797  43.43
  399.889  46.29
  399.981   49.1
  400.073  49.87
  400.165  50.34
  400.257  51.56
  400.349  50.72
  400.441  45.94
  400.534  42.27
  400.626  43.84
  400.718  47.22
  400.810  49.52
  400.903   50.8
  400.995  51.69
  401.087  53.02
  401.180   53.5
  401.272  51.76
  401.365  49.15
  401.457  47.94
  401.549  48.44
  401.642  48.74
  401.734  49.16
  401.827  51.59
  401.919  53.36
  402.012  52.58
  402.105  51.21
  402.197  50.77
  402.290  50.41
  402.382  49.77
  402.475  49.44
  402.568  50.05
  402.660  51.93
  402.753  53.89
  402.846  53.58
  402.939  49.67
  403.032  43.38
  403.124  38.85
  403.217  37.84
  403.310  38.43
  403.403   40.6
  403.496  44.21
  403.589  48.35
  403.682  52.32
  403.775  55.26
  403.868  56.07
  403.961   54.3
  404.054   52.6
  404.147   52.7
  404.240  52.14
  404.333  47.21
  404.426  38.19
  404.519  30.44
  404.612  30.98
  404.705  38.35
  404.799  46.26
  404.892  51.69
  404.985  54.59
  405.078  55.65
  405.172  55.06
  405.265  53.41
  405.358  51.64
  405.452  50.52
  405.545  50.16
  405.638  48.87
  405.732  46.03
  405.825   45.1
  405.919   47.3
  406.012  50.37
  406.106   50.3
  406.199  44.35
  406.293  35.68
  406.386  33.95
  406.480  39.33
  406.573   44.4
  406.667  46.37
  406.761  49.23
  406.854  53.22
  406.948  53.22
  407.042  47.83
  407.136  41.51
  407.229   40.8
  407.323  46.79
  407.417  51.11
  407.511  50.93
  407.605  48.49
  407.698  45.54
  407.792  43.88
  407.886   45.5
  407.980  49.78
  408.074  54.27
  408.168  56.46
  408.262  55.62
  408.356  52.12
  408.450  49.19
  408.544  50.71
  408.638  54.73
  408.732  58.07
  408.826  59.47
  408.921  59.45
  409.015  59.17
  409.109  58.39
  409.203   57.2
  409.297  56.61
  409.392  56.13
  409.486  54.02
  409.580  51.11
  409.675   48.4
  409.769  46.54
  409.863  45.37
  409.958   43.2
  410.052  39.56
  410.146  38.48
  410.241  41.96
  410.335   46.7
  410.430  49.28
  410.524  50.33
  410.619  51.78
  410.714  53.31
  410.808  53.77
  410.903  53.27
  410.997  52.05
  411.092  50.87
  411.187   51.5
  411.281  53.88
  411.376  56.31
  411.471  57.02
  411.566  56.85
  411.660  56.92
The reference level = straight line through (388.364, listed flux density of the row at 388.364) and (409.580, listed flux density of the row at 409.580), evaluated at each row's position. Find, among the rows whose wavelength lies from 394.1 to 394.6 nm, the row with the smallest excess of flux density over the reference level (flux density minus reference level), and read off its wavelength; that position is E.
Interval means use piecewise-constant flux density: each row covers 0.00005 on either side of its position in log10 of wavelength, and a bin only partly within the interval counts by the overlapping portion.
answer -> 394.402 nm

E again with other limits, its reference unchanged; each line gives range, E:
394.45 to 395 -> 394.493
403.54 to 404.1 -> 403.589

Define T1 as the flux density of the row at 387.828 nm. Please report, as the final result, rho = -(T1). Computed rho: -25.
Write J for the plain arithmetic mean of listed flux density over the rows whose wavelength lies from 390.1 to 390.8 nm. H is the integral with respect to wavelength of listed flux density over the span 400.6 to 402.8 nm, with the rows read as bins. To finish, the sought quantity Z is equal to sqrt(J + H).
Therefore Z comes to 12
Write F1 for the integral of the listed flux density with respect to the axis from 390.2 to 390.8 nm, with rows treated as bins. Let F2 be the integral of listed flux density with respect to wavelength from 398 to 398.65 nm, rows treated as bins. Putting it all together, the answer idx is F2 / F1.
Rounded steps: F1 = 16.7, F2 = 28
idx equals 1.7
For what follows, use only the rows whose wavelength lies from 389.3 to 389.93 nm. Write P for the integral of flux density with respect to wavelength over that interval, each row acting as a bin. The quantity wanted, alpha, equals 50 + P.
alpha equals 72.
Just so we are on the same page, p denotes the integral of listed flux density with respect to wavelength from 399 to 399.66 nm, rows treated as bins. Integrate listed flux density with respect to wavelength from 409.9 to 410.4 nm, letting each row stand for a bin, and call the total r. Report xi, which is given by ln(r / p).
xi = -0.4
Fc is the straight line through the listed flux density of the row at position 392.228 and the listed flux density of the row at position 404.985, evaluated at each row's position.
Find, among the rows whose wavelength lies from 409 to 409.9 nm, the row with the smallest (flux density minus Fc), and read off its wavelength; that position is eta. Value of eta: 409.863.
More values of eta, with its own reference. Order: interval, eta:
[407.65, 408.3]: 407.792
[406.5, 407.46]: 407.229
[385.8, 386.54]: 385.957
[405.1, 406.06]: 405.825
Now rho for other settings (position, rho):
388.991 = -28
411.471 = -57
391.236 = -40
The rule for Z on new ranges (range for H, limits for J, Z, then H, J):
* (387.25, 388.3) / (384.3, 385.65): 8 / 30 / 33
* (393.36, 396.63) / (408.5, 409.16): 12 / 84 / 57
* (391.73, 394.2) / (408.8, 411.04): 10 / 47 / 51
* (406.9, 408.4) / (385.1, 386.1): 10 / 73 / 26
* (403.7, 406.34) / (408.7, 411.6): 13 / 127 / 52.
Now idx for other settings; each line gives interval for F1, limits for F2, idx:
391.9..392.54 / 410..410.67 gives 1.9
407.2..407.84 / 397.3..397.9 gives 0.6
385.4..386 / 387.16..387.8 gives 1.3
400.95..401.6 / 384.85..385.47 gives 0.6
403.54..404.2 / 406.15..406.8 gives 0.8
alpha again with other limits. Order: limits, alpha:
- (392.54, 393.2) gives 60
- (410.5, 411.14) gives 83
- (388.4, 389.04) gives 65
